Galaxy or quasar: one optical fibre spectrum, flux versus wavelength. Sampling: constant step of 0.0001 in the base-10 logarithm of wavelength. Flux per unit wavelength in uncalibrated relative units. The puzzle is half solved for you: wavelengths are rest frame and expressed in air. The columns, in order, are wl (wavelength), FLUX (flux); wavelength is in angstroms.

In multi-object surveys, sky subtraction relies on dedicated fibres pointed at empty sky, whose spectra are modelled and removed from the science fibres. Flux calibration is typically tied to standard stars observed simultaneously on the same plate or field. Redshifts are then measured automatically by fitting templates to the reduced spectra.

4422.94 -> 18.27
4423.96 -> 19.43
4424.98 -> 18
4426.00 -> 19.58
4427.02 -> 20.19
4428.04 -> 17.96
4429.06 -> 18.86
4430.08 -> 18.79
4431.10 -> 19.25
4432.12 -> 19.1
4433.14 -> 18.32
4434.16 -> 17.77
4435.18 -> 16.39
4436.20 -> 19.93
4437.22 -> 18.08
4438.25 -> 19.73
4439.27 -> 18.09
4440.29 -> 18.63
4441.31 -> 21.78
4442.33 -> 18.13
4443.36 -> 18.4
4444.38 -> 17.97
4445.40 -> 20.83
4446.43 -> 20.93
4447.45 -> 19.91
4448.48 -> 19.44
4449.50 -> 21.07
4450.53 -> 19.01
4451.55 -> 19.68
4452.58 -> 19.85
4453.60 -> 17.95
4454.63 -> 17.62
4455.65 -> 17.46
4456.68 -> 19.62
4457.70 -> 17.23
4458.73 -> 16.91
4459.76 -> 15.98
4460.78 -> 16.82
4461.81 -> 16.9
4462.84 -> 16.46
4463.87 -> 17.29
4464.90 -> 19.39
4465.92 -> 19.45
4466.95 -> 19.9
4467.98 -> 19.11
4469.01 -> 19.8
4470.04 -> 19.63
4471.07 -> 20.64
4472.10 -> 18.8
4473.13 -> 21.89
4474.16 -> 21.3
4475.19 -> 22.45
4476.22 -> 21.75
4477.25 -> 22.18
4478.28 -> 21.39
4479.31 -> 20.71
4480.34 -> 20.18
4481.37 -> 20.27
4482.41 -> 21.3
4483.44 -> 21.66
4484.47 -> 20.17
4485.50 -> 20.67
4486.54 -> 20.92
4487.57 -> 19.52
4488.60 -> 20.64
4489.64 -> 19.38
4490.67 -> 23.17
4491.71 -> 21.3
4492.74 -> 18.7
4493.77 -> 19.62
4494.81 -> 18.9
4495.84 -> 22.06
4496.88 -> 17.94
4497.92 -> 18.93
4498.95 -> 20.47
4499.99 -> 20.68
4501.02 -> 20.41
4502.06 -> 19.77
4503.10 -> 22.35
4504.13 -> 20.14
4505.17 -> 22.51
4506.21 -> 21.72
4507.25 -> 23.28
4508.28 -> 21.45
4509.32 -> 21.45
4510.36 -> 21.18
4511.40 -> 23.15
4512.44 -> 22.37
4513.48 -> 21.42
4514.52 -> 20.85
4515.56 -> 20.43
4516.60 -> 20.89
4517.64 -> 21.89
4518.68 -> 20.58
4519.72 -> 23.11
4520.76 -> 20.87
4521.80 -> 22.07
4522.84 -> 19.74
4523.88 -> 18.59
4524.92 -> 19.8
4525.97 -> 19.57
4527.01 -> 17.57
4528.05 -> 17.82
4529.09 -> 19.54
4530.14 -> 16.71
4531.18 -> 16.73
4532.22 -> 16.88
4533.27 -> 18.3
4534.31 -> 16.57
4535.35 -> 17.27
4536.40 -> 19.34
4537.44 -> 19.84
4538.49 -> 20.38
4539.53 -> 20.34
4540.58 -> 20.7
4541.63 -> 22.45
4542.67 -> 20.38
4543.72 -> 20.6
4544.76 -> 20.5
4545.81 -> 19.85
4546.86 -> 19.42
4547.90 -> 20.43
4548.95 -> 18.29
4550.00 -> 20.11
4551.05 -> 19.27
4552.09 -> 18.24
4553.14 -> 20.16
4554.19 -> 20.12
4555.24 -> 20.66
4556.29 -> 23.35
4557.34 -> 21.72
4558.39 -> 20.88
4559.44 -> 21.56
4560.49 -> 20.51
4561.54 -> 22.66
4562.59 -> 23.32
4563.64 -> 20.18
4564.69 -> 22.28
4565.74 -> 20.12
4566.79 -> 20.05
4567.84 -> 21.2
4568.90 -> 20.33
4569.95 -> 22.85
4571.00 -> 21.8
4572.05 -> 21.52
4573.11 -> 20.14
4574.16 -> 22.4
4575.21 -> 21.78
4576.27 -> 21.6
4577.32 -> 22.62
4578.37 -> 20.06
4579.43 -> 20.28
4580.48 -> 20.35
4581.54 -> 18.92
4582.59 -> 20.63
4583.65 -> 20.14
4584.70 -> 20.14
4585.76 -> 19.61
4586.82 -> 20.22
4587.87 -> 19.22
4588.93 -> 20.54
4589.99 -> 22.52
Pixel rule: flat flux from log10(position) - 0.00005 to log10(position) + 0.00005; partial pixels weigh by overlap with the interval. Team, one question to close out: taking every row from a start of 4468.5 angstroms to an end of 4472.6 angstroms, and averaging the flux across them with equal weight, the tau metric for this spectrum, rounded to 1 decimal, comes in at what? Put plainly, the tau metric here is 19.7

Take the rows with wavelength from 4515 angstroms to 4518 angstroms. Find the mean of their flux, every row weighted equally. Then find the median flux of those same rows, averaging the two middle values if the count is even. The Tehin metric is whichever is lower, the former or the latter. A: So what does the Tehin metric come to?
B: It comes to 20.9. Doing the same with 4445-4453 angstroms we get 19.9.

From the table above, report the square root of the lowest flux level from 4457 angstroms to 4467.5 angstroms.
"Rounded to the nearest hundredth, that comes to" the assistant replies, 4.00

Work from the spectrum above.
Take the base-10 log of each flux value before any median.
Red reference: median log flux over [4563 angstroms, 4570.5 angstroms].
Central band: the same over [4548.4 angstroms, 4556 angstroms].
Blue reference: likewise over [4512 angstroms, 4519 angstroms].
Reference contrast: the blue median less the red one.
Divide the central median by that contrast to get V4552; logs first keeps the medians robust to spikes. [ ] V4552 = 110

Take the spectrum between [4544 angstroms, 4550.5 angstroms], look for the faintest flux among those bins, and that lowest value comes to 18.29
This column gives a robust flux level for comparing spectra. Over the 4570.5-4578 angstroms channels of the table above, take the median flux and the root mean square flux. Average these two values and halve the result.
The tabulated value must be 10.9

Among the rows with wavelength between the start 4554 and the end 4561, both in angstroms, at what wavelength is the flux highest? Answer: 4556.29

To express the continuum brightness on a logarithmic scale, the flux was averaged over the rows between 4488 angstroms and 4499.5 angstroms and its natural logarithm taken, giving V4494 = 3.00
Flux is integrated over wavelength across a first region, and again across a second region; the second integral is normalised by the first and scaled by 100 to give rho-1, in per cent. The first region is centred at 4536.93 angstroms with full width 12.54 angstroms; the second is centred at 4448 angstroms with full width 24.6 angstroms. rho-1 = 194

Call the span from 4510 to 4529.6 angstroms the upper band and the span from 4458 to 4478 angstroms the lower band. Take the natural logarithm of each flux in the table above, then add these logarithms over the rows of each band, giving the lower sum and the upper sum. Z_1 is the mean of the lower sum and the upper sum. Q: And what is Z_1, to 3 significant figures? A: 56.8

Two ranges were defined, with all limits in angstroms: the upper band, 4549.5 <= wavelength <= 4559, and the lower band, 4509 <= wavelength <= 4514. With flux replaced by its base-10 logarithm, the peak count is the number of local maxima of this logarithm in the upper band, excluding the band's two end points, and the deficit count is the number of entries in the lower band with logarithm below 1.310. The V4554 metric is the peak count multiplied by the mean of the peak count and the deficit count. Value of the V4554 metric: 2.0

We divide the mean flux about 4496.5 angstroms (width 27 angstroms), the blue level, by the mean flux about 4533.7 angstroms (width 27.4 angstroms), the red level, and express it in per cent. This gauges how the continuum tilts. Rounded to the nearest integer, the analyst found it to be 107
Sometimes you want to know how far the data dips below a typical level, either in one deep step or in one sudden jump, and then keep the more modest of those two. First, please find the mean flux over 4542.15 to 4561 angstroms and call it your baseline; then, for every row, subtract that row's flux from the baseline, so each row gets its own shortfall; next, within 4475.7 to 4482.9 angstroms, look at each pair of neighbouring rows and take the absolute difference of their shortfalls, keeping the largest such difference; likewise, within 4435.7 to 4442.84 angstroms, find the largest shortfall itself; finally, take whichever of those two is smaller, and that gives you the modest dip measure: 1.0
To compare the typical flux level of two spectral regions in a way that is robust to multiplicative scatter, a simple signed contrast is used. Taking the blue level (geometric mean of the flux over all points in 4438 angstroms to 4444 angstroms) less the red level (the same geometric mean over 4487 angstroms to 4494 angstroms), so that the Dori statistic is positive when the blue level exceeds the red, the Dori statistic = -1.2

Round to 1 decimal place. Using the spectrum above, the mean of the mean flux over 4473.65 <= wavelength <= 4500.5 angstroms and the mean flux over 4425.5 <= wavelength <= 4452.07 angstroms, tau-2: 19.9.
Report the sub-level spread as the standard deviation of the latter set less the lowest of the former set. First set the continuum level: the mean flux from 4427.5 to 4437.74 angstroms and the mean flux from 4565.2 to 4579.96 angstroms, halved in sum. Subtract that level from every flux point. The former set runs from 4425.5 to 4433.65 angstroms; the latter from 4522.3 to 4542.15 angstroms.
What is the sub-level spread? 3.5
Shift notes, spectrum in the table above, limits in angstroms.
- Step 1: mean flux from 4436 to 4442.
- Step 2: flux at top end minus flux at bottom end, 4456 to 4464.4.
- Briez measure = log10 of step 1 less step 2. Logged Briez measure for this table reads 1.34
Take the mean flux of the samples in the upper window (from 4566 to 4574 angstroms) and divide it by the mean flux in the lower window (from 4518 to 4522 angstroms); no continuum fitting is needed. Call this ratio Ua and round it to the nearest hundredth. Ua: 0.98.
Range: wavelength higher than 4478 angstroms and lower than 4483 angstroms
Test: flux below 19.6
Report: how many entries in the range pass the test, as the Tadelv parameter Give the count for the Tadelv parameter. 0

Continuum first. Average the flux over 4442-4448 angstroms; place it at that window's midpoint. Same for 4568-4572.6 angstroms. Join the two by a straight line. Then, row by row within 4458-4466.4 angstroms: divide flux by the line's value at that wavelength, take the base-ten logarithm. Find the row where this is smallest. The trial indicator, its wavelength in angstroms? 4459.76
